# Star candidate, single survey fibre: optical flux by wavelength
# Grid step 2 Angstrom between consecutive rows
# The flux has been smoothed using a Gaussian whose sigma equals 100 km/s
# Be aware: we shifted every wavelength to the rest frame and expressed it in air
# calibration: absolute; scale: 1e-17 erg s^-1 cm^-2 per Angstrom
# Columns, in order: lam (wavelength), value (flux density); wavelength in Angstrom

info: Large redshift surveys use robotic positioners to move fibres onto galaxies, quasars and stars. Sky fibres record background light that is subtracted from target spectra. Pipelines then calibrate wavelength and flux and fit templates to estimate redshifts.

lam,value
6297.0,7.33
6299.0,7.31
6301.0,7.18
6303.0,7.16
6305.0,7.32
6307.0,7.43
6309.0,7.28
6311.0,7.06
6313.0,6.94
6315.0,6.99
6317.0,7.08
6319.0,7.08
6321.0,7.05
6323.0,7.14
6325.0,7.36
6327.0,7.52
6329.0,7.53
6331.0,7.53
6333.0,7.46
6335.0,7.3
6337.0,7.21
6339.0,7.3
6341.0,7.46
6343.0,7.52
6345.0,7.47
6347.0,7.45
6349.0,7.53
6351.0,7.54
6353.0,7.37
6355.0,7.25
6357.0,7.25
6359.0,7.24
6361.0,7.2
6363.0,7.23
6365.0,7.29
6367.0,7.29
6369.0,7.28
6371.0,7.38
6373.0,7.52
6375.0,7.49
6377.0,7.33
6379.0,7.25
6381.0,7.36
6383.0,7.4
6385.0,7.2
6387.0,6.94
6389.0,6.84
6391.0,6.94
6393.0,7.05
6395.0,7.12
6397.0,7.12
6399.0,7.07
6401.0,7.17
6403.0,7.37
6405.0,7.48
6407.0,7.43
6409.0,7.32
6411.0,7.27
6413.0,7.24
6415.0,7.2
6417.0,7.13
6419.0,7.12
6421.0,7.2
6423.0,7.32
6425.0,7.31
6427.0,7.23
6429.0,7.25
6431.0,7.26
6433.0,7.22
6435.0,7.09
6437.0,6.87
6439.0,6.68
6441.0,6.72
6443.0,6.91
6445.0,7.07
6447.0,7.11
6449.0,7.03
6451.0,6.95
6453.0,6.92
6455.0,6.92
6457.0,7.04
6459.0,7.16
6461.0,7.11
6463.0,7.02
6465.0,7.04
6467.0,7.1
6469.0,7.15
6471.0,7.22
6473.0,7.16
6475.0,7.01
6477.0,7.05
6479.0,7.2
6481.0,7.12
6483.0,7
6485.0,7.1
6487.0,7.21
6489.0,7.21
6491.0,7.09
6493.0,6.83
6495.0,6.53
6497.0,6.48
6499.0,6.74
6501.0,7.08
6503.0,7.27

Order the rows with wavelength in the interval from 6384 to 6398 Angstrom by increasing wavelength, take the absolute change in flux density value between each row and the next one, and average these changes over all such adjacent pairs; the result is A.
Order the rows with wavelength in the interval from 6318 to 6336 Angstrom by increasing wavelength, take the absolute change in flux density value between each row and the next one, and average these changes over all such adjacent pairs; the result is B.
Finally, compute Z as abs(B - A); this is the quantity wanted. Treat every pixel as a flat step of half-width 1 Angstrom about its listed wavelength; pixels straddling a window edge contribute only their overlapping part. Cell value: 0.014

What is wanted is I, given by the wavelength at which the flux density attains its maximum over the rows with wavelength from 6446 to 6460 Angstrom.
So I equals 6459.0 Angstrom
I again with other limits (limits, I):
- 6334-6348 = 6343.0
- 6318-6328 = 6327.0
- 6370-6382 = 6373.0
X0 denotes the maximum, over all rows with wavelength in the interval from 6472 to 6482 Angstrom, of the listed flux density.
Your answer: 7.2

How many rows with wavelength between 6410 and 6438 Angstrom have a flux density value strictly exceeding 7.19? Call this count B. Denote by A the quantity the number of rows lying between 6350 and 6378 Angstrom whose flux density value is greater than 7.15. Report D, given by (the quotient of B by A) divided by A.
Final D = 0.05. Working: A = 14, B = 10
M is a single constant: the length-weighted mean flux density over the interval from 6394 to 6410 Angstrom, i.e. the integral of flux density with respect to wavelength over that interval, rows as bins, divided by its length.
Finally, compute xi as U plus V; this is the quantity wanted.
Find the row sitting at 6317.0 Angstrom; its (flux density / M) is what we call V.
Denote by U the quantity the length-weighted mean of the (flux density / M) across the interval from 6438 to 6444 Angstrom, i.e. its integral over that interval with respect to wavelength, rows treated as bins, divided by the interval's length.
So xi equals 1.91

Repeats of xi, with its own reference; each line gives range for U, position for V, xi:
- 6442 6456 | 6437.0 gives 1.91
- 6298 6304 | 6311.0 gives 1.97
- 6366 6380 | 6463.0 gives 1.98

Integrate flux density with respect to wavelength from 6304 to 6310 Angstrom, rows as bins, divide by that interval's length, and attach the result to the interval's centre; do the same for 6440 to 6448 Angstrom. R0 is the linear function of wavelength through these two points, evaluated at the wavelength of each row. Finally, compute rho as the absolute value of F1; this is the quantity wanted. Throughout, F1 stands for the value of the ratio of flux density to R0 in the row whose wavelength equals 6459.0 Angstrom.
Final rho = 1.04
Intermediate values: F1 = 1.04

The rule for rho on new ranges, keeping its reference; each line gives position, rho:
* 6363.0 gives 1.01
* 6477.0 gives 1.03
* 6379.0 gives 1.02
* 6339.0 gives 1.01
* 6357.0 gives 1.01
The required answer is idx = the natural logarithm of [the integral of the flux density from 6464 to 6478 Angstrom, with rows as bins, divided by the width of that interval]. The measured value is 1.96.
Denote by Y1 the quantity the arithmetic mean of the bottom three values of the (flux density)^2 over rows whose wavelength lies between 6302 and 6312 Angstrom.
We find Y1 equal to 51.4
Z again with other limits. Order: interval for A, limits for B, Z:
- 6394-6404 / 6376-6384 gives 0.011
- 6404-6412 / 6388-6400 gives 0.004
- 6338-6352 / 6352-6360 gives 0.020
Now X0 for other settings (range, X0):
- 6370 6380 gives 7.52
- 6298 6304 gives 7.31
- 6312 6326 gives 7.36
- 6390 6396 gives 7.12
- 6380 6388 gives 7.4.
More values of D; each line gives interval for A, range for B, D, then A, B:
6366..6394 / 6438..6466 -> 0.00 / 10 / 0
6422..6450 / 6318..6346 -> 0.31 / 6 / 11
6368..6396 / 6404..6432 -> 0.15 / 9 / 12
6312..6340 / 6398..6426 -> 0.16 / 8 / 10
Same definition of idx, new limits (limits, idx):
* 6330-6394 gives 1.99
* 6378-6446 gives 1.97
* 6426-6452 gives 1.95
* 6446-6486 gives 1.96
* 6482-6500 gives 1.93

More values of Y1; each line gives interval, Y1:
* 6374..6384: 53.5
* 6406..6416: 52.4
